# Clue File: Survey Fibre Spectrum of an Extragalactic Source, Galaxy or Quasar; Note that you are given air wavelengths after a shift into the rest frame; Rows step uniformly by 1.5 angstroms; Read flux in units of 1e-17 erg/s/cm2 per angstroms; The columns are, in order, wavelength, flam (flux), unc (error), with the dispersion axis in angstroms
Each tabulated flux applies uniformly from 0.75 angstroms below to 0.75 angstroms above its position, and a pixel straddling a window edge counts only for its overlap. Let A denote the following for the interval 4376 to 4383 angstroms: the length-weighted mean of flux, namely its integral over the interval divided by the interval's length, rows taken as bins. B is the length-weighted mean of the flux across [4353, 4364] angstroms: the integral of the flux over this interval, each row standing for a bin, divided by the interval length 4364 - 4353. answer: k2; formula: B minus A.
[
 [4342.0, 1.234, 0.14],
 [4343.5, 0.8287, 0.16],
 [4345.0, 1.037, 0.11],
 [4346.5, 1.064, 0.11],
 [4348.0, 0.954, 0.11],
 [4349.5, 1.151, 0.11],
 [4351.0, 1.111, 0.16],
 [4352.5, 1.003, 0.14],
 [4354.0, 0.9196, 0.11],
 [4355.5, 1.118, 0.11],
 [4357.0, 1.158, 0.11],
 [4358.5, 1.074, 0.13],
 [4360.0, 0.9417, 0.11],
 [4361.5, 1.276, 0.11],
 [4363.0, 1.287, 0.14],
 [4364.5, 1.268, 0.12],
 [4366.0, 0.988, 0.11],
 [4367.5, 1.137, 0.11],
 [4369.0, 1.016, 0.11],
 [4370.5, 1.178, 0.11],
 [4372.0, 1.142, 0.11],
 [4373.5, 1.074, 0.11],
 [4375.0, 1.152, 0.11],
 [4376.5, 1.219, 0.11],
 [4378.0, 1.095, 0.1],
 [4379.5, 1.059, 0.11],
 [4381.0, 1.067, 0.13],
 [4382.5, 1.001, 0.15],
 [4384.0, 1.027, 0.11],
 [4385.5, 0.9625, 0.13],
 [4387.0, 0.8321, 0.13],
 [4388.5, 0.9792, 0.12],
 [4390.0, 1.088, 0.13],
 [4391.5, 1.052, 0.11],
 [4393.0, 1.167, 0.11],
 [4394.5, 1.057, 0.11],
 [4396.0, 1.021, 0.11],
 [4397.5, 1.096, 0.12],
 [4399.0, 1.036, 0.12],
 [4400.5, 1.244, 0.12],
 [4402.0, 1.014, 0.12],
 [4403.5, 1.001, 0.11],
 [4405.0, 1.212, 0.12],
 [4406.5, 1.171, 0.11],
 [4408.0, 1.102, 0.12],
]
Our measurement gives 0.025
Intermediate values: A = 1.09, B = 1.11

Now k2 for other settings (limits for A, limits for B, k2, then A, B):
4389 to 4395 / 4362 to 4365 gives 0.190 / 1.09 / 1.28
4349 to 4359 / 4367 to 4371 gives 0.030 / 1.07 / 1.10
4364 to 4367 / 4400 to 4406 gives -0.002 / 1.12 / 1.11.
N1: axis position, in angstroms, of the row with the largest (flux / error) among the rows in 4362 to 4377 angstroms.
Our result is 4376.5 angstroms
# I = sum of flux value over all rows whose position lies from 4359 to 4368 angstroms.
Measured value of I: 6.9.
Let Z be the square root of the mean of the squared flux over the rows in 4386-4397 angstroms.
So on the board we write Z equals 1.03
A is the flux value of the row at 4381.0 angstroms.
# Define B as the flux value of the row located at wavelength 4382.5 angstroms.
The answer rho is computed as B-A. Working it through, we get -0.07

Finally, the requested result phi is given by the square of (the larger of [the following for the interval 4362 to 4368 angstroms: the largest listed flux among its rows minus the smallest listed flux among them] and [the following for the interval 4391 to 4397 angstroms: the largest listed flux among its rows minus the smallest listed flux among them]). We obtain 0.09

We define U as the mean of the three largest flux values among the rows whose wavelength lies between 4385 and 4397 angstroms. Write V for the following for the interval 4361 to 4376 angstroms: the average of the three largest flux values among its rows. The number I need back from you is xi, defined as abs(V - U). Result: 0.17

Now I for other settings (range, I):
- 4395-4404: 6.4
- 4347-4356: 6.3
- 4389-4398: 6.5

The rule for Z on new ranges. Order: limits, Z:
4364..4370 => 1.11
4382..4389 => 0.96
